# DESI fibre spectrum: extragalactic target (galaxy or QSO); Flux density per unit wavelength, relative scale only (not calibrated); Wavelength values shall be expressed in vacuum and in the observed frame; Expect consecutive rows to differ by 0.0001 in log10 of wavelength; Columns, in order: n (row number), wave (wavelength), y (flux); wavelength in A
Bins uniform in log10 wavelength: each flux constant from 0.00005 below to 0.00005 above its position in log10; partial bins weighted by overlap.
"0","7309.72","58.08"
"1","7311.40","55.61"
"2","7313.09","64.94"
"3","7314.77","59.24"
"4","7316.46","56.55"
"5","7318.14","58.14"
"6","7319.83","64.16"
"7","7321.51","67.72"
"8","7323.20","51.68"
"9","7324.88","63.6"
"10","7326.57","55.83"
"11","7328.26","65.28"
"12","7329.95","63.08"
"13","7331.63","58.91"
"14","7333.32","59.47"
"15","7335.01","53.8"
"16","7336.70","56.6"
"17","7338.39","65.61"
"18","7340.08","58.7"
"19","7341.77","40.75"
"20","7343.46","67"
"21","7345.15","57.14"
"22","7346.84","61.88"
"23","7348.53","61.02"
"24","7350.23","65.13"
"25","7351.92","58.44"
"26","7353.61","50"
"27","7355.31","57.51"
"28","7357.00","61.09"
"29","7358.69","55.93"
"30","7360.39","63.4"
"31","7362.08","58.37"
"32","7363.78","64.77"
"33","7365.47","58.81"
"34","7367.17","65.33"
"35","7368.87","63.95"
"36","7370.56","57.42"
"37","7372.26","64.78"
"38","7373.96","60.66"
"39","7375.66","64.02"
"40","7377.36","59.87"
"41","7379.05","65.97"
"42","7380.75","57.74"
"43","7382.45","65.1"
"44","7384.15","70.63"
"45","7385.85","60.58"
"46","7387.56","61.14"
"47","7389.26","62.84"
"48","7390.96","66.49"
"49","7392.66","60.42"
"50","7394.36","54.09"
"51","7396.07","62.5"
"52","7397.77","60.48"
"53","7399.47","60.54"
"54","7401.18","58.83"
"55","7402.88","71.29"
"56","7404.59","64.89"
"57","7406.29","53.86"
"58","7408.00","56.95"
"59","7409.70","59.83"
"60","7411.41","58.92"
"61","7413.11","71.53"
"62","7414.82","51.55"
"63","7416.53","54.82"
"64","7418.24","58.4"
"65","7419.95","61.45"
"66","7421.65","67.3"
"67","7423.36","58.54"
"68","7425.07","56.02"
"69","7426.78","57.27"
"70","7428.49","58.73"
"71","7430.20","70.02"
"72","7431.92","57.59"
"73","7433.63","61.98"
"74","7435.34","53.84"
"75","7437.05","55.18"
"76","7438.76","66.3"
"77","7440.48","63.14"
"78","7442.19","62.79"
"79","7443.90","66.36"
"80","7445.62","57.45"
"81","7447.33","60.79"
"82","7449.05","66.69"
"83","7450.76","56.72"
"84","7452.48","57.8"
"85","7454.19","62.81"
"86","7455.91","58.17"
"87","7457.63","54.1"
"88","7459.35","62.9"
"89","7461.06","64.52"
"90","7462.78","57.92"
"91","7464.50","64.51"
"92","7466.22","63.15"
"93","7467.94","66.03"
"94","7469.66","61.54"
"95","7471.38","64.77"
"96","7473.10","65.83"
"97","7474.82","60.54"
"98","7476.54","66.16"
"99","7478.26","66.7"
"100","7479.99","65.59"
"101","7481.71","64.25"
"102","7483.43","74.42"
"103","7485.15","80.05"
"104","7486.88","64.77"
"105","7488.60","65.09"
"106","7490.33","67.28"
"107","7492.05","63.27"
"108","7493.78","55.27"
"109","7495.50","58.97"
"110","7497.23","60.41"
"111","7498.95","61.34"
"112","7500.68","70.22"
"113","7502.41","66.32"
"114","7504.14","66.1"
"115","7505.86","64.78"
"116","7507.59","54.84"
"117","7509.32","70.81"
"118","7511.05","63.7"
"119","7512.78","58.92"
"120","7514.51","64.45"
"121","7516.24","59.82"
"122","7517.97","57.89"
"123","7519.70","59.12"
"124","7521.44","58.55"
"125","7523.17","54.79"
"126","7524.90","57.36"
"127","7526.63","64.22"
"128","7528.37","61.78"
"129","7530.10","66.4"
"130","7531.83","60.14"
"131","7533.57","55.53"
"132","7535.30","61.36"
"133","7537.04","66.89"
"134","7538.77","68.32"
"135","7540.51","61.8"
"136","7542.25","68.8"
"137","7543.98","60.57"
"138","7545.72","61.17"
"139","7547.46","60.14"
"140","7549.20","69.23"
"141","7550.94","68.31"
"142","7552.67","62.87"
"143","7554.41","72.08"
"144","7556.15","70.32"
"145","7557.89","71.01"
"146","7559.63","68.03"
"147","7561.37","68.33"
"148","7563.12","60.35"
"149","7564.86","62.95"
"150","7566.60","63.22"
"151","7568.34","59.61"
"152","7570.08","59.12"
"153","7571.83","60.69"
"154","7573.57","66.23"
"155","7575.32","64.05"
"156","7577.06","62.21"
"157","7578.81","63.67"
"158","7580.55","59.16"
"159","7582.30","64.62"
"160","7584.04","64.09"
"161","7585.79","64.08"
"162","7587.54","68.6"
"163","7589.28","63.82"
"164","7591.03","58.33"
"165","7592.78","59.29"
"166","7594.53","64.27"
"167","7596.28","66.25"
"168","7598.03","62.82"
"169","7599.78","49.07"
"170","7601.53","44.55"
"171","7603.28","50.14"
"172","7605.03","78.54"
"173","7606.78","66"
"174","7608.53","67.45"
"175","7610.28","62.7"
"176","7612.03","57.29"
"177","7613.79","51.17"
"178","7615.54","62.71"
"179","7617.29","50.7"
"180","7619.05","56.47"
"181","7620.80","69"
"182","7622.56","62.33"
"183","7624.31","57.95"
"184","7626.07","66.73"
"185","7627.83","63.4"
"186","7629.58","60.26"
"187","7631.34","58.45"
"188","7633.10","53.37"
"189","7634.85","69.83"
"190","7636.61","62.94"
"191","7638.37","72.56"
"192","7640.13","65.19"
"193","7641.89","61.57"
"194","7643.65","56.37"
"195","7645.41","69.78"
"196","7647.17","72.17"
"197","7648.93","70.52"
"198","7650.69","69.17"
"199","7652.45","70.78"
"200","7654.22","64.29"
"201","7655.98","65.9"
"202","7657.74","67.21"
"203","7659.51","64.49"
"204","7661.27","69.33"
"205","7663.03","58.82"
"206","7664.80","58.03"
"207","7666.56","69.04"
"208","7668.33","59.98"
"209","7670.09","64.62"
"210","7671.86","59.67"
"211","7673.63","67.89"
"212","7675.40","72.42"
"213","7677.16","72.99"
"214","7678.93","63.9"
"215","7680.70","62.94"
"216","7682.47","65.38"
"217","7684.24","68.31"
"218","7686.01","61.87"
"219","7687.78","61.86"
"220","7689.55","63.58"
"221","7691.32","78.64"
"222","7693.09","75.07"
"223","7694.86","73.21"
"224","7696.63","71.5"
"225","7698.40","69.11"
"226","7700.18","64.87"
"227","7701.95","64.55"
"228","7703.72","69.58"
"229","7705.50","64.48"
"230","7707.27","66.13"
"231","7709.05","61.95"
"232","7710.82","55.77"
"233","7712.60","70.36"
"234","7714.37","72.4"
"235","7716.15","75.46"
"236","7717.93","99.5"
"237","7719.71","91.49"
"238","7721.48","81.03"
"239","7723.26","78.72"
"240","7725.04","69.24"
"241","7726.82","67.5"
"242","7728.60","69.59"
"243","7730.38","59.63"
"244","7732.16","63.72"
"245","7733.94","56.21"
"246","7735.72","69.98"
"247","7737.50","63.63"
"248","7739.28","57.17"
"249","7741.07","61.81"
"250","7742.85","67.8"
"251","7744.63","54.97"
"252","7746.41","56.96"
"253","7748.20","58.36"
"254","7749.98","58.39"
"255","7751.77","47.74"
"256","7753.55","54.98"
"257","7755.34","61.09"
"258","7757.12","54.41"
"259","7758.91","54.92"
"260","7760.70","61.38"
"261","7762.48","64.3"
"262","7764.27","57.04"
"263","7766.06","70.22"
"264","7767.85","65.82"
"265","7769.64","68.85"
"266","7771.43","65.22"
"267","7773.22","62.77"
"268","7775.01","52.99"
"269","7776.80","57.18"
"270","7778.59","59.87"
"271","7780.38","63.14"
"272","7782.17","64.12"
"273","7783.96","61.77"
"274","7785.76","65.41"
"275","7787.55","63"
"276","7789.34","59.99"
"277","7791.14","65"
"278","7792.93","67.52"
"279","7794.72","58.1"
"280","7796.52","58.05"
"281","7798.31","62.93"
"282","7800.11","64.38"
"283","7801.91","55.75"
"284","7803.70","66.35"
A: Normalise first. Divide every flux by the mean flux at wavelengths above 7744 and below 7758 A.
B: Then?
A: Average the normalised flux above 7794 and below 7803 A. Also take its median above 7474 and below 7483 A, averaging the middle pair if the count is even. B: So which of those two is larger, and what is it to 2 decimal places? 1.17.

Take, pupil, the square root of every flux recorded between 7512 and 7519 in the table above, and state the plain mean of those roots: 7.76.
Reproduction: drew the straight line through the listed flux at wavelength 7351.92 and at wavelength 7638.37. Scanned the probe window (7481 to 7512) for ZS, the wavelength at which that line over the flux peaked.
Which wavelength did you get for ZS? 7507.59 A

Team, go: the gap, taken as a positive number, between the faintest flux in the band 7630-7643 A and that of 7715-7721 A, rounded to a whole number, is 22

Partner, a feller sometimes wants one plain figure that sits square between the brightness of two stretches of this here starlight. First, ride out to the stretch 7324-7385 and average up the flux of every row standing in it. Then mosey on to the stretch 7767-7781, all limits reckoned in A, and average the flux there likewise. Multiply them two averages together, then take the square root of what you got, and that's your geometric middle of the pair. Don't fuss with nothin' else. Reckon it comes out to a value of 61.2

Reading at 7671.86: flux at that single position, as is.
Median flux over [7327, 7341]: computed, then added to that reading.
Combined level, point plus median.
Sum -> 119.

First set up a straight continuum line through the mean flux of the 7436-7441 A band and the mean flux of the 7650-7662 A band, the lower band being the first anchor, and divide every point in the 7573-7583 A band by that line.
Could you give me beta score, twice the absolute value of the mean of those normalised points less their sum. 10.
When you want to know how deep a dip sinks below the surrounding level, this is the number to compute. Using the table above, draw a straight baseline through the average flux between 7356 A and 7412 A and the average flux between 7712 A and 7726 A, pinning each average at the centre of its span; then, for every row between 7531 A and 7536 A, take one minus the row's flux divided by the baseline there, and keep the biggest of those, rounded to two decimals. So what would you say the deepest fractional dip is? 0.20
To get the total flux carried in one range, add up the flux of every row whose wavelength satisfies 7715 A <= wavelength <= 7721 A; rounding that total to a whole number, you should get 266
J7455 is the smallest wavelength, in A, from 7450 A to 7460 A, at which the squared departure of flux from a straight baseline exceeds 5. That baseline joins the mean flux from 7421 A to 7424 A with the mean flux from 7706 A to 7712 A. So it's 7450.76 A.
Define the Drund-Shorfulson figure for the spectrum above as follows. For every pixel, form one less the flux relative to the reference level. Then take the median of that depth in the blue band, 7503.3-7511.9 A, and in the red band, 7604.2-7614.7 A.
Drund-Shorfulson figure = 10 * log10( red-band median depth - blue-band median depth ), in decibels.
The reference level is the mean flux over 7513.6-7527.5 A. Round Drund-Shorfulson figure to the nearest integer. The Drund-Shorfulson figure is -21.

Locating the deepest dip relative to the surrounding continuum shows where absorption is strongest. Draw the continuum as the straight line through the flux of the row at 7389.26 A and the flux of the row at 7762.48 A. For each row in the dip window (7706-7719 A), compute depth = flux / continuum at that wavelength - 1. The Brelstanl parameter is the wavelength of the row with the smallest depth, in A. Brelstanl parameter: 7710.82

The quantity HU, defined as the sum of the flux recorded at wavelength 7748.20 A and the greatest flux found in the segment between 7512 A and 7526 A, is 122.8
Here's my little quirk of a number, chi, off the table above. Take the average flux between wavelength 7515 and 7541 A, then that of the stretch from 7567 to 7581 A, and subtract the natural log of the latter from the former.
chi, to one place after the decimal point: 56.8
